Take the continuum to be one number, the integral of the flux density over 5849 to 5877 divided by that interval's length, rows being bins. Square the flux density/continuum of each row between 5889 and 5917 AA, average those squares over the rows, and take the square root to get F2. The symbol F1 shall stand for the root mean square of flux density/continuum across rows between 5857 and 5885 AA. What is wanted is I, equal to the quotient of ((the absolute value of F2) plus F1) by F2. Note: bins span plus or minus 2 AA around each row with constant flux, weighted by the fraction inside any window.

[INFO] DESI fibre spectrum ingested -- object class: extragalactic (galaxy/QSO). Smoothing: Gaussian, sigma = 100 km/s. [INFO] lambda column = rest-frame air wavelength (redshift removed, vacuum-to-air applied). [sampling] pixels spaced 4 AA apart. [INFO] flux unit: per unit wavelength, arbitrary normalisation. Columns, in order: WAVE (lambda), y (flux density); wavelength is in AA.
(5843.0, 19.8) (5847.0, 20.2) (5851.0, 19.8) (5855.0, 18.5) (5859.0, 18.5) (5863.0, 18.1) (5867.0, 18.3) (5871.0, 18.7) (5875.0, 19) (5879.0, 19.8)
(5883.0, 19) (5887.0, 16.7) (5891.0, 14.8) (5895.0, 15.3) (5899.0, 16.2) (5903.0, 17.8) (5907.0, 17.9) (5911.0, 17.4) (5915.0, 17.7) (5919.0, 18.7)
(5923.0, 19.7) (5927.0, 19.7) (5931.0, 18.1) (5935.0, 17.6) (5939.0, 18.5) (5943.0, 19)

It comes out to 2.12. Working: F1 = 1.00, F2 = 0.897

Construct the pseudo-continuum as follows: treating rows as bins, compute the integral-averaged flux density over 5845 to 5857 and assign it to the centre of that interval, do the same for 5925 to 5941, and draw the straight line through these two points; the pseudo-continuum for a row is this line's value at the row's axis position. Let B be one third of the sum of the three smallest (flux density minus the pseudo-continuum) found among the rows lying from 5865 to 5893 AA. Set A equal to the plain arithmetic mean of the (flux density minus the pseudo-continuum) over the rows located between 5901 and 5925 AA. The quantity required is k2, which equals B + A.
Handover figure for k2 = -3.0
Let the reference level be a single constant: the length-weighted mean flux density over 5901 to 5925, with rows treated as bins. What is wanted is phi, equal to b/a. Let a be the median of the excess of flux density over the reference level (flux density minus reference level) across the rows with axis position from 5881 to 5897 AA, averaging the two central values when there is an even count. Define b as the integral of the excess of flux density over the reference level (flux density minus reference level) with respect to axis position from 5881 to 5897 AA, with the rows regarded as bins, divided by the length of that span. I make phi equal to 0.8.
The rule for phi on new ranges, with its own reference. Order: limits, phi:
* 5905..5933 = -2.6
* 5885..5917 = 1.3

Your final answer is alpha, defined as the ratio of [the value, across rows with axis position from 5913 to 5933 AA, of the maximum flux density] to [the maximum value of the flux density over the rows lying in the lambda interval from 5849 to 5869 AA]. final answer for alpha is 0.995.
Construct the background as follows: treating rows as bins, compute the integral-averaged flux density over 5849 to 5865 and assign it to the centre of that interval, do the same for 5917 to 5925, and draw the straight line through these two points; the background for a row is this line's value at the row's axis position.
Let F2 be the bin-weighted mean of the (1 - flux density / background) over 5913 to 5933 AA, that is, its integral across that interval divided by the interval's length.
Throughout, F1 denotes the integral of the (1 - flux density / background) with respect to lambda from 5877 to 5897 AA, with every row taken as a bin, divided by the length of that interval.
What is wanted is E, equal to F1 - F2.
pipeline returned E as 0.07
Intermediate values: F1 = 0.096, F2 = 0.02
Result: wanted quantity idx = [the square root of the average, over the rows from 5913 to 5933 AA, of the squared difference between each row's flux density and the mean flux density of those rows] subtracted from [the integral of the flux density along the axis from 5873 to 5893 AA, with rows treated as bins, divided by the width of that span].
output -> 17.0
